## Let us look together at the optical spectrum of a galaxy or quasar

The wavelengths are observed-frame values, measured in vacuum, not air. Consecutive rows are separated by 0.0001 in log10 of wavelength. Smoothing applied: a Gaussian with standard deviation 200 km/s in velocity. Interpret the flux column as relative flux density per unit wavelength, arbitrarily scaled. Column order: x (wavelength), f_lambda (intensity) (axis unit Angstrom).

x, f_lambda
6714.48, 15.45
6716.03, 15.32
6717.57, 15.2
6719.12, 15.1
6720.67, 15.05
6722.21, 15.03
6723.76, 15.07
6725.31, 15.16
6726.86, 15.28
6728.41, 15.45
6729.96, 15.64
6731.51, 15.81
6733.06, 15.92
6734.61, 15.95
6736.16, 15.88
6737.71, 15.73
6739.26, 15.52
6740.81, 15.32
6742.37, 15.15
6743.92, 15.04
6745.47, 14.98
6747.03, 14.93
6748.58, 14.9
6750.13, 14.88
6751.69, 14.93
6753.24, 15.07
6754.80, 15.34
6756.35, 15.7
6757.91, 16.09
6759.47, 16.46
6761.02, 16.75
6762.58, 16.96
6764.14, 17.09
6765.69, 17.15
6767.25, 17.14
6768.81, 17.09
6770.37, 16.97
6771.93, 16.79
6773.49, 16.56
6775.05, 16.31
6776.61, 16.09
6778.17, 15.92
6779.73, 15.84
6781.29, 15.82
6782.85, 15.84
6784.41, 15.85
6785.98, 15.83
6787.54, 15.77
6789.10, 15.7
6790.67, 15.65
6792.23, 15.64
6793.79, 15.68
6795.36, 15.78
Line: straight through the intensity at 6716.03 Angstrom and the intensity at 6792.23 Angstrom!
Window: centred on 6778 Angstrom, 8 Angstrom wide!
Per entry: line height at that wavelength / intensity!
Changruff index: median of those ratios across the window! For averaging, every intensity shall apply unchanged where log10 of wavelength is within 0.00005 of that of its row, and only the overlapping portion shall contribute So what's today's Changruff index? 0.98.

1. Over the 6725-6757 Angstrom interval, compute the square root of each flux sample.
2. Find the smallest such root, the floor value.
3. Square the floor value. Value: 14.9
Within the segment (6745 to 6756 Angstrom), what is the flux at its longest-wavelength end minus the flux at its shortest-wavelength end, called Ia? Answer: 0.4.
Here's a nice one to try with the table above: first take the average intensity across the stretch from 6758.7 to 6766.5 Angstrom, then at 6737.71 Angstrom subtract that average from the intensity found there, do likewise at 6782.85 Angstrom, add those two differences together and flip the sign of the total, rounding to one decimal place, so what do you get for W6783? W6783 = 2.2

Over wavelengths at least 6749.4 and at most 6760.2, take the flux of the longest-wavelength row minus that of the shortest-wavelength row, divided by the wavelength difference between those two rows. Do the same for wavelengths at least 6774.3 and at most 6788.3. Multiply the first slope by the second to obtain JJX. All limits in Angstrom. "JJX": -0.007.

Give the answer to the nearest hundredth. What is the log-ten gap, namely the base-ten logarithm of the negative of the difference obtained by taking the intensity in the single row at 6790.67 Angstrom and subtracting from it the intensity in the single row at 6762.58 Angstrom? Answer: 0.12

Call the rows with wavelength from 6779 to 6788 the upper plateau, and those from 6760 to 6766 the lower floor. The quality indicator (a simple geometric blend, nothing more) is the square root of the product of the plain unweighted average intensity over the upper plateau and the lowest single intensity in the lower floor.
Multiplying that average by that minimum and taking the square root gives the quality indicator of 16.3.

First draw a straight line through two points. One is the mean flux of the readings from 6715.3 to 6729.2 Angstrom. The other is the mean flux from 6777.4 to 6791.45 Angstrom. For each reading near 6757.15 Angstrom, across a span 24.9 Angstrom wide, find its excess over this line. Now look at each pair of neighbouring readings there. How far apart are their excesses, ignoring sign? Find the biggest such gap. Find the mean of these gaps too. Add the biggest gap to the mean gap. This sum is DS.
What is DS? 0.53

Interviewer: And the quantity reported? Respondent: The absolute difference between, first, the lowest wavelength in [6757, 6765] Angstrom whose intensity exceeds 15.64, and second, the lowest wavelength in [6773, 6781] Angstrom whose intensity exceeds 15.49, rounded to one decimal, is 15.6 Angstrom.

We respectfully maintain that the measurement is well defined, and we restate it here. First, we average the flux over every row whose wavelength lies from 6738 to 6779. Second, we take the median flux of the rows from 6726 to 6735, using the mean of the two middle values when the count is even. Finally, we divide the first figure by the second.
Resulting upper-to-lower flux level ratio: 1.015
